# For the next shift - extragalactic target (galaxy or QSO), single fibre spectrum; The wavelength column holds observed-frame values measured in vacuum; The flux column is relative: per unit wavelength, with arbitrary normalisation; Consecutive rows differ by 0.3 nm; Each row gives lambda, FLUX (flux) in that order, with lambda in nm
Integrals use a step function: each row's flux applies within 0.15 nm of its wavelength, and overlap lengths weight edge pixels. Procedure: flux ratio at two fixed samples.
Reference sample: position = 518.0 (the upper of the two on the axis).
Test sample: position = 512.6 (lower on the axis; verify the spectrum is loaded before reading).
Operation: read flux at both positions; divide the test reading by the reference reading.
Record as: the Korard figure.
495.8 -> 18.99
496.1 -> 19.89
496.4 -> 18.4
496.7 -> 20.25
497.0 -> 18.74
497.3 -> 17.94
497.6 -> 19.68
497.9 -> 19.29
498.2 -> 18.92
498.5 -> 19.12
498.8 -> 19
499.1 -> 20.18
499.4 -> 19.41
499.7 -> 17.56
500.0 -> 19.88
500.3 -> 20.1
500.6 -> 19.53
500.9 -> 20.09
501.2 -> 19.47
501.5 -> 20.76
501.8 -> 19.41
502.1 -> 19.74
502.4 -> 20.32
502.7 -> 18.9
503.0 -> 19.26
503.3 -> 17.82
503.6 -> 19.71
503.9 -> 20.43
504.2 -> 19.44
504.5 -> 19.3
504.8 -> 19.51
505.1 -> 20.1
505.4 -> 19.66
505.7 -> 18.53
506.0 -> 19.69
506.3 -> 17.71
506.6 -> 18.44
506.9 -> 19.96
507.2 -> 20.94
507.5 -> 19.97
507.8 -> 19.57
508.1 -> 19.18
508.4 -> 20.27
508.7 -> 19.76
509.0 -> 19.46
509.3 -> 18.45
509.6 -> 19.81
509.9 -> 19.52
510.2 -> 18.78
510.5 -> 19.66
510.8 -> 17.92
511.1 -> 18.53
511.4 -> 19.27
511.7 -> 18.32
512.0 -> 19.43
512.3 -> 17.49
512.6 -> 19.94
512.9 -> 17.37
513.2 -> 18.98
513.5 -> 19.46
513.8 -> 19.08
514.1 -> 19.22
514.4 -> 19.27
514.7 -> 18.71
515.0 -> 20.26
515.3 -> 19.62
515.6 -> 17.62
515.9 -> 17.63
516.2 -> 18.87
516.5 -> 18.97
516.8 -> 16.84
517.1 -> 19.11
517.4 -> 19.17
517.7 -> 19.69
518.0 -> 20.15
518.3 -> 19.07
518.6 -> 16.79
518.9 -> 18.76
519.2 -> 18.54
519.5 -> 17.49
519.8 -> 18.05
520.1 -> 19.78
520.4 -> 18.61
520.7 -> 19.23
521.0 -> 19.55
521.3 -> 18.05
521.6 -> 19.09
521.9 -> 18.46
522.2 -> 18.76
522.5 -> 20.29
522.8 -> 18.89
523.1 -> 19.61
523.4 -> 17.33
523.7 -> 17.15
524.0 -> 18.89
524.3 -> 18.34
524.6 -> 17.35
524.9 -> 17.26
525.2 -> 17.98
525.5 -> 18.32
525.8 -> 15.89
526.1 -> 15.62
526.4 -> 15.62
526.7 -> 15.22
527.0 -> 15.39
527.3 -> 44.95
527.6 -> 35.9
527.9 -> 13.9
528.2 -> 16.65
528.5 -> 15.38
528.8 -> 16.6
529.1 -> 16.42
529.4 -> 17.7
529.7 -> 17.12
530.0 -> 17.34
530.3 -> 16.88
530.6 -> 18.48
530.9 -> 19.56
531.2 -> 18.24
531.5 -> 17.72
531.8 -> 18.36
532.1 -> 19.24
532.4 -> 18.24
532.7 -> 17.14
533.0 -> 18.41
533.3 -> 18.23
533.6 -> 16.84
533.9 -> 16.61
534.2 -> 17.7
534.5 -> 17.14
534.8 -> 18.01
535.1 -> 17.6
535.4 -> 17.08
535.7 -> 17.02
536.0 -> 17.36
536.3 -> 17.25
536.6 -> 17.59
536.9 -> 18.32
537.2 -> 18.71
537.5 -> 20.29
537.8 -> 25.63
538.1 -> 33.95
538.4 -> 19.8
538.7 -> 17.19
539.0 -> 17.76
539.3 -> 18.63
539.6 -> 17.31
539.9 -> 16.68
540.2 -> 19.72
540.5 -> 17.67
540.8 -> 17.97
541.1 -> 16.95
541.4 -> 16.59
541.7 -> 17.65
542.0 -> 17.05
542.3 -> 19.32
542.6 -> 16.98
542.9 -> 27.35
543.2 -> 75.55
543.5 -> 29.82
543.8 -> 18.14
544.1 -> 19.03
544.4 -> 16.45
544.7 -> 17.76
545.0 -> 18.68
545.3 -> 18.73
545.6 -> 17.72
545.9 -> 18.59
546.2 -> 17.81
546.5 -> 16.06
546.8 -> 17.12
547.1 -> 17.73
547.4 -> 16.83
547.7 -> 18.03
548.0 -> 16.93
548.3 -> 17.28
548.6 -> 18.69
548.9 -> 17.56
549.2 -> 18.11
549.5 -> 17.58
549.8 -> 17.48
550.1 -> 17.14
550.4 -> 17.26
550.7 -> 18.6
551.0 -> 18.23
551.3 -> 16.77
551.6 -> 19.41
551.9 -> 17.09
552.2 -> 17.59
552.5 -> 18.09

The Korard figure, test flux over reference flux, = 0.99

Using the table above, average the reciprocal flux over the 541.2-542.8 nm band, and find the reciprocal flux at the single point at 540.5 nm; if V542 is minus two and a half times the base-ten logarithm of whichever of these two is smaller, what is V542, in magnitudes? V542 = 3.12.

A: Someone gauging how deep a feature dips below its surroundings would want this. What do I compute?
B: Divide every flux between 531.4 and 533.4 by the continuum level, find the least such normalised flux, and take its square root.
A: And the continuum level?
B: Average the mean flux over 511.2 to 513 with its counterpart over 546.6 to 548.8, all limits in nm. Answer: 0.974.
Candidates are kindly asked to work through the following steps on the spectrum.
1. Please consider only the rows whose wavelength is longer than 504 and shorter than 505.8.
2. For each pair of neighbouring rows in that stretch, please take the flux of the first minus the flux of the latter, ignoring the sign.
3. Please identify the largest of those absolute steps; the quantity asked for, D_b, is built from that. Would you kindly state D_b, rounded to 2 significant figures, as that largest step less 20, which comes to -19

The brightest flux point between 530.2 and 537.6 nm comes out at 20.29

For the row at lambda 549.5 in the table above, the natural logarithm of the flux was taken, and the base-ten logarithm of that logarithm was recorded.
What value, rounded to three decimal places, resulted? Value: 0.457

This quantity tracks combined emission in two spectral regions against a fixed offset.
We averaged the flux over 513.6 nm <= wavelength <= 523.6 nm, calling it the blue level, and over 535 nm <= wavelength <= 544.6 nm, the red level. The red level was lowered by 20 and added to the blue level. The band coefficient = 19.9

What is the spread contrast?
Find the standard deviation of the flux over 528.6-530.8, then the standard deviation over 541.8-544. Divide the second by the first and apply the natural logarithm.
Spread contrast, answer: 3.4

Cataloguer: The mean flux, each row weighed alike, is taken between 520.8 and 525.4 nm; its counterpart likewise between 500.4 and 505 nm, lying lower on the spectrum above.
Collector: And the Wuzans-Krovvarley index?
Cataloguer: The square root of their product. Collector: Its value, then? 19.0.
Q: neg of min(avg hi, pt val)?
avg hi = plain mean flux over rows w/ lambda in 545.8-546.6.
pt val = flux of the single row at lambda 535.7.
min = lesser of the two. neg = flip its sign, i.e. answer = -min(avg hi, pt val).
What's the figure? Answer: -17.0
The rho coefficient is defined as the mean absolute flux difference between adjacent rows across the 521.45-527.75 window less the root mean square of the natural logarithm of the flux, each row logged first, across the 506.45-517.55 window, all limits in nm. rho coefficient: -0.28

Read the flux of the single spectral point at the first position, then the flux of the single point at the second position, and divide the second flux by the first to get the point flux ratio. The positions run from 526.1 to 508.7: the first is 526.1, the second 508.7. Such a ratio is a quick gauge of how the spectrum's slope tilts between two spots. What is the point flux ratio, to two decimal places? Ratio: 1.27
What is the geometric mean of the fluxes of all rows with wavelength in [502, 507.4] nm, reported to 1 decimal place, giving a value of 19.4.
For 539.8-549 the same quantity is 19.1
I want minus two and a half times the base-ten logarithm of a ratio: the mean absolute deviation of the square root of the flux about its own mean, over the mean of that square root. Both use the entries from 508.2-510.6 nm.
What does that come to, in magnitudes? 4.90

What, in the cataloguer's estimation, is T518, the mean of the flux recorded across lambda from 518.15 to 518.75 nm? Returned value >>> 17.9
